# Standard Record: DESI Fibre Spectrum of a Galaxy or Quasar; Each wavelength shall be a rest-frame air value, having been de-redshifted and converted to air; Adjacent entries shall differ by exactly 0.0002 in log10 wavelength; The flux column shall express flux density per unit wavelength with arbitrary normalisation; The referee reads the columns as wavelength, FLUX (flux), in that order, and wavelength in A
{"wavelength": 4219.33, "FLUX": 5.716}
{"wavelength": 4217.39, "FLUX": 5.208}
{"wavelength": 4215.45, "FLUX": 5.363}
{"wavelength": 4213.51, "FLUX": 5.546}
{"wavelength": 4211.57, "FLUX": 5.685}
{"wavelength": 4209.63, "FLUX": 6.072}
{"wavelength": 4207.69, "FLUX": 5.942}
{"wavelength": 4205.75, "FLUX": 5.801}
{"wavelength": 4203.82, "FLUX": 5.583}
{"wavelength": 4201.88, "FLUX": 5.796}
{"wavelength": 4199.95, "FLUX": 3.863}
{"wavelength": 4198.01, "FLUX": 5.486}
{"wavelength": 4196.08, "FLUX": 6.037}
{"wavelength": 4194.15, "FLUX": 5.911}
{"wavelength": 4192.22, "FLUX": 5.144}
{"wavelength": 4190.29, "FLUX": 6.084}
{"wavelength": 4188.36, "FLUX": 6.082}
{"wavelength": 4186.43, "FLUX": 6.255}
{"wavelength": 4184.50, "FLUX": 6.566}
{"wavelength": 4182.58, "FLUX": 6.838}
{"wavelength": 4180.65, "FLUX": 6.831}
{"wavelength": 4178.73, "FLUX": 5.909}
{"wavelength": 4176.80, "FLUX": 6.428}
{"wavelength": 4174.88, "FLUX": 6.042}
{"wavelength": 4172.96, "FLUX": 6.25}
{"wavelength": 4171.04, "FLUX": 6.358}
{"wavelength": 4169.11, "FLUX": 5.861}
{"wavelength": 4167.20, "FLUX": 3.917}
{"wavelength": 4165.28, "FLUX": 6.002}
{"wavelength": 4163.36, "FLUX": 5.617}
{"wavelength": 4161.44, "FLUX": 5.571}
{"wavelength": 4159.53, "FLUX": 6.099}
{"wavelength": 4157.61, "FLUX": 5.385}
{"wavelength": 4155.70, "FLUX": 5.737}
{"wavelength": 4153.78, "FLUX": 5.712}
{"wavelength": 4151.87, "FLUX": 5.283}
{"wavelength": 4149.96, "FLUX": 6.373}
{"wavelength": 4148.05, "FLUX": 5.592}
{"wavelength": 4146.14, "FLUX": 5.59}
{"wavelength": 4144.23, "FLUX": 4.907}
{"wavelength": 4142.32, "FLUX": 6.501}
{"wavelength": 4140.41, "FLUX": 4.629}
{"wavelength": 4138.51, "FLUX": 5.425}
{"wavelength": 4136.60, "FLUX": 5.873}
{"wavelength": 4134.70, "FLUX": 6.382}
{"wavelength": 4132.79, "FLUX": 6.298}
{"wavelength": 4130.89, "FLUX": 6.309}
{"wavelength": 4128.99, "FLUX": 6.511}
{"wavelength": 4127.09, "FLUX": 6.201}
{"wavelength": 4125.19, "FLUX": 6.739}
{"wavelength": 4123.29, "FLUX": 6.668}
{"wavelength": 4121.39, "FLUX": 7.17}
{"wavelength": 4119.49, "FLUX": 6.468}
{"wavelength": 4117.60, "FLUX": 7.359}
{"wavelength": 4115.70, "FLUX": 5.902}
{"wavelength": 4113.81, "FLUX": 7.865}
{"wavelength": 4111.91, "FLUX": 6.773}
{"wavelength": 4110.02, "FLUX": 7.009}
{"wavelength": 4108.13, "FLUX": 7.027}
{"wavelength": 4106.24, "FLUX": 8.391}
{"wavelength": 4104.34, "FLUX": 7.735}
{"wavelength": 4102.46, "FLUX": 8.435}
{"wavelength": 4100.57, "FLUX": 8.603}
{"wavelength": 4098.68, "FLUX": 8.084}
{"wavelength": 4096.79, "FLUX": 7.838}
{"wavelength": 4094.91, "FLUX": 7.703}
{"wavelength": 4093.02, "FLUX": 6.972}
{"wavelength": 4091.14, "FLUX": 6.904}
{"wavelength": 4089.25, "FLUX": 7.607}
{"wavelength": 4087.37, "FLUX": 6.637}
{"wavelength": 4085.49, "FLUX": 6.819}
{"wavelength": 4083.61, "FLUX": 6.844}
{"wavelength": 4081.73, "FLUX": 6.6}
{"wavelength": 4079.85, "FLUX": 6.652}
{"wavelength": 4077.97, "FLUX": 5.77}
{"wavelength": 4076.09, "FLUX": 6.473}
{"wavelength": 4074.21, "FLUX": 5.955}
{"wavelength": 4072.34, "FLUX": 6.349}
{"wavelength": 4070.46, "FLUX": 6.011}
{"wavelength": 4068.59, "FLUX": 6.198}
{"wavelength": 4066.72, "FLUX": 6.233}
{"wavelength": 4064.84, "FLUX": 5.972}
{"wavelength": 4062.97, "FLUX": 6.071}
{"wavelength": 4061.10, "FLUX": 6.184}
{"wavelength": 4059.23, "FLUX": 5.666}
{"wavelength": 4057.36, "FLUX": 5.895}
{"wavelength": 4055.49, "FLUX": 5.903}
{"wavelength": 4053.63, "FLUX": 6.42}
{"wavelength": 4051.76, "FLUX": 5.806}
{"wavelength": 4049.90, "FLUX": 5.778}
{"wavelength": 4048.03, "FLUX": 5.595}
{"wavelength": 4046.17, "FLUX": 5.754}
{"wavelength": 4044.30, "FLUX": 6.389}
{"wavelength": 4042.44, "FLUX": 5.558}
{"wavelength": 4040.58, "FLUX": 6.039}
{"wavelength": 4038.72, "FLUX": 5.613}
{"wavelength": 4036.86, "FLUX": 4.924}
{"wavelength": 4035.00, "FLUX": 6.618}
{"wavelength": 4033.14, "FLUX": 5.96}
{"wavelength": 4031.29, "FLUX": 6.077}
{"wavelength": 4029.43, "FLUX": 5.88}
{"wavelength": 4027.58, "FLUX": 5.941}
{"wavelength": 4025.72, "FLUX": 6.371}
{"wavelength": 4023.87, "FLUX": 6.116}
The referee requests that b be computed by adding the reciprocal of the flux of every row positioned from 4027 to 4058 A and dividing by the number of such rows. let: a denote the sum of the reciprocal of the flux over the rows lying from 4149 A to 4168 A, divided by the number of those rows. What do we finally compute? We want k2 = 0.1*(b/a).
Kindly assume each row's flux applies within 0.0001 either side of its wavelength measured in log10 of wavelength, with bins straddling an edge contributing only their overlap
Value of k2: 0.093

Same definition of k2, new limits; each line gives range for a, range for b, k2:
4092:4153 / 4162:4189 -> 0.110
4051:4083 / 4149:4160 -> 0.107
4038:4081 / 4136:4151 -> 0.108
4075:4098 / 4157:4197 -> 0.117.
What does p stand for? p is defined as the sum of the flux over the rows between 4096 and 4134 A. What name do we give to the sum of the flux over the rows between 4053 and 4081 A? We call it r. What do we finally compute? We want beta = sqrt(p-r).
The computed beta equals 7.2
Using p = 143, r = 92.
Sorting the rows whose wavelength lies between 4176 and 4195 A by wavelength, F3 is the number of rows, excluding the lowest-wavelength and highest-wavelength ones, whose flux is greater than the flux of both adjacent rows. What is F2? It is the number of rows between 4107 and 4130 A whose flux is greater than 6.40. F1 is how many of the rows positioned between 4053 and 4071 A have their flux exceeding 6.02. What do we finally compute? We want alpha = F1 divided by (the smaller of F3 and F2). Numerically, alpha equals 2.5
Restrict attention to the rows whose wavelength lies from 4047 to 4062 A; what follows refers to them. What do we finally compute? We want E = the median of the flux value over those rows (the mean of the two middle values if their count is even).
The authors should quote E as 5.9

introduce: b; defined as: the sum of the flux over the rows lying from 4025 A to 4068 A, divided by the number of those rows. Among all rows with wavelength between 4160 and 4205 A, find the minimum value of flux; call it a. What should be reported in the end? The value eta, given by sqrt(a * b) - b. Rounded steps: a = 3.863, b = 5.94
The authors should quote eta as -1.2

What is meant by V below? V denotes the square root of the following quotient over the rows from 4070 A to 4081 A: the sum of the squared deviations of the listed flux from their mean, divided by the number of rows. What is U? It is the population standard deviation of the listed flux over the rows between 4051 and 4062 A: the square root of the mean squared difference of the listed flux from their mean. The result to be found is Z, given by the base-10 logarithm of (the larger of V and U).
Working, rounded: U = 0.25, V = 0.31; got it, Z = -0.51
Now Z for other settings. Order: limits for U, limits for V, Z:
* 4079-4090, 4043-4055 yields -0.46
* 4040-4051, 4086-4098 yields -0.34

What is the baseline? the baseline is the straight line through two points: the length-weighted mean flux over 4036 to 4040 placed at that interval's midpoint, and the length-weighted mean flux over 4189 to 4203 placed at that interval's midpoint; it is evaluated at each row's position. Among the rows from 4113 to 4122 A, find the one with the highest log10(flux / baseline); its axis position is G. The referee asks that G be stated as 4113.81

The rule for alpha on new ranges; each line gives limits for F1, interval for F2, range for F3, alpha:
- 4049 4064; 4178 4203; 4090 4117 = 1.0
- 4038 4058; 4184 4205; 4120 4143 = 3.0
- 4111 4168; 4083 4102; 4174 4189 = 7.5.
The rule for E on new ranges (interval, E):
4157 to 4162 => 5.6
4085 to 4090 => 6.8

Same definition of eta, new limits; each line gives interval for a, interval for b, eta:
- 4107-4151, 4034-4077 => -0.7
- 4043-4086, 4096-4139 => -0.7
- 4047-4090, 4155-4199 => -0.2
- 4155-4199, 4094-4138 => -1.8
